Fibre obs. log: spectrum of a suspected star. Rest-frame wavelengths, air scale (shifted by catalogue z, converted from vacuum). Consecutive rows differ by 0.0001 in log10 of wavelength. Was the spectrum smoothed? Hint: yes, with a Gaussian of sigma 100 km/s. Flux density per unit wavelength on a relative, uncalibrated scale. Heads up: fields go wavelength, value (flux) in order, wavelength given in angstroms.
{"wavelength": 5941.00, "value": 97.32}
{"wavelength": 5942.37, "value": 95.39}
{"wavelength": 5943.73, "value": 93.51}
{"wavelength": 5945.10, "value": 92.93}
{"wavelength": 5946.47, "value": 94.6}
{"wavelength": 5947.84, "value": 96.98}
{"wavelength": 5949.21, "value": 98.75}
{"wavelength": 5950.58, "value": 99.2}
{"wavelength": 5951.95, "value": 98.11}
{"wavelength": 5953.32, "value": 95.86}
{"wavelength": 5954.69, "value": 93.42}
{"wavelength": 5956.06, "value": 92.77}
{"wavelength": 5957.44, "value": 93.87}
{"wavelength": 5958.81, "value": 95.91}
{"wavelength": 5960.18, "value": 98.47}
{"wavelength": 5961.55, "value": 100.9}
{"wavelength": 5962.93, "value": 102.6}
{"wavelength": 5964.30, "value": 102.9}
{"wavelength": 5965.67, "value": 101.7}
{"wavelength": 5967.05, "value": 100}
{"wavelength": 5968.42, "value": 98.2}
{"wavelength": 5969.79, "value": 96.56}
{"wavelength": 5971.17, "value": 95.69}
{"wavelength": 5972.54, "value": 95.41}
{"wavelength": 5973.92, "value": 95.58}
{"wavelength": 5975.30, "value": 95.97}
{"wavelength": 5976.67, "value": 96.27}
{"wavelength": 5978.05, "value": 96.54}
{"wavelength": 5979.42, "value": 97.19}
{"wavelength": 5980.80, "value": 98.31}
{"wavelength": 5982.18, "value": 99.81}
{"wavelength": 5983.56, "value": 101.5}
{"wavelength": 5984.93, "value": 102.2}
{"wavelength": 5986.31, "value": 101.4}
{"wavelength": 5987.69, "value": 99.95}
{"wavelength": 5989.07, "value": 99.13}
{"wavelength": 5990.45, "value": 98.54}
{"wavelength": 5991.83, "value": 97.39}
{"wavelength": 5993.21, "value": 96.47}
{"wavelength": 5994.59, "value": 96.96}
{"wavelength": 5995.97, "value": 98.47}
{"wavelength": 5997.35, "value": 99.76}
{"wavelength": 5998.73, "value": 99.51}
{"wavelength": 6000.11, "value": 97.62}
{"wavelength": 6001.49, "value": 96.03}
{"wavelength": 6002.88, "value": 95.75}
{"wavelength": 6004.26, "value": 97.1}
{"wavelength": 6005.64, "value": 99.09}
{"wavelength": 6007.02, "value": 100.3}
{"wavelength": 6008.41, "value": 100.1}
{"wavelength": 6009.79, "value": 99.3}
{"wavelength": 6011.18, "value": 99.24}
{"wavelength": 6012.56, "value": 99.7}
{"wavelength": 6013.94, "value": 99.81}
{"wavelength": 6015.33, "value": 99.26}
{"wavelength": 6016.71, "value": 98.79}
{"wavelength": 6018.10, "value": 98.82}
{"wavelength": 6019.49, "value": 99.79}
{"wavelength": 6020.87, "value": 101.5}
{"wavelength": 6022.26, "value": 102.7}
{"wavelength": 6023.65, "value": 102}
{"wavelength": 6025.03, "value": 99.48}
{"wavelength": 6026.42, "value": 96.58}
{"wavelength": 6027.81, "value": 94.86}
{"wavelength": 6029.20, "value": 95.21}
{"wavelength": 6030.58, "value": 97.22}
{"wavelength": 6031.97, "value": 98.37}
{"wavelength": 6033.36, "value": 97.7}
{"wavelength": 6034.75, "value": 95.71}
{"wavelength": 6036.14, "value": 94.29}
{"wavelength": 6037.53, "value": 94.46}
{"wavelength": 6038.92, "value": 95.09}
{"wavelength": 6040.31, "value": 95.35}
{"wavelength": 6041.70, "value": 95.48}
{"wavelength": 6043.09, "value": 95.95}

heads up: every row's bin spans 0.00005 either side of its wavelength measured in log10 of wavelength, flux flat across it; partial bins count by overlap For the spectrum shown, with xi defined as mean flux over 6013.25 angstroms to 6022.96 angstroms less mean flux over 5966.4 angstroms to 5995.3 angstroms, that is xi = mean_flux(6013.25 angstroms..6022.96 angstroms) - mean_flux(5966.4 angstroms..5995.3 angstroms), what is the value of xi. 2.0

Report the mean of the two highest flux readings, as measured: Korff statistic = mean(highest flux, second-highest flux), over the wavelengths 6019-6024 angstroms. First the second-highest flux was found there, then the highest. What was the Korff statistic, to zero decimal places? 102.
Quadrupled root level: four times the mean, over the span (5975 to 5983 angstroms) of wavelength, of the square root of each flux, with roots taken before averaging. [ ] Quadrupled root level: 39.5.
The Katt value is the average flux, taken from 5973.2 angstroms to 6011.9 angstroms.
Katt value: 98.4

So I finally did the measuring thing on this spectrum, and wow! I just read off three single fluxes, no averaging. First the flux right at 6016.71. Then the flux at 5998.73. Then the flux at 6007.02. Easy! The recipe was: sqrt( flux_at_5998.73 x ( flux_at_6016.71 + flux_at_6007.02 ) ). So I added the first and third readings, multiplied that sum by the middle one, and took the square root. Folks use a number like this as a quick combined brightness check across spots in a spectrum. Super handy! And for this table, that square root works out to 141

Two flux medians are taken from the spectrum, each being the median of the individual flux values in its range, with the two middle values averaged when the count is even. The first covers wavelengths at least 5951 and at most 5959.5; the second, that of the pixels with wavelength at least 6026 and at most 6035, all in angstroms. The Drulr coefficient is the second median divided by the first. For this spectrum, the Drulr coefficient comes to 1.02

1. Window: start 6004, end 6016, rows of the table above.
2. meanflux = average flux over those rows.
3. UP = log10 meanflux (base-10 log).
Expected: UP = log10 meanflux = 2.00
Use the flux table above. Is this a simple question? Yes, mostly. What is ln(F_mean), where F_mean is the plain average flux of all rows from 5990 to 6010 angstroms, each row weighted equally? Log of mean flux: 4.59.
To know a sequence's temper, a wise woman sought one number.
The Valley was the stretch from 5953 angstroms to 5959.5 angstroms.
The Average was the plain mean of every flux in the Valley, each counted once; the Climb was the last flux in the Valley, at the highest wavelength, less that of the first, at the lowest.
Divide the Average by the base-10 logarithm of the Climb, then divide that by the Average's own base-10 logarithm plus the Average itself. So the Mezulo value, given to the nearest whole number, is -1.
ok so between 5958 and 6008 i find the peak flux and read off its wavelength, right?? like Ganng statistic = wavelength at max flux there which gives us 5964.30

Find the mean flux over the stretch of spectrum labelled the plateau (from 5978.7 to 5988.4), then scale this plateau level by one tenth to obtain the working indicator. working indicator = 10.0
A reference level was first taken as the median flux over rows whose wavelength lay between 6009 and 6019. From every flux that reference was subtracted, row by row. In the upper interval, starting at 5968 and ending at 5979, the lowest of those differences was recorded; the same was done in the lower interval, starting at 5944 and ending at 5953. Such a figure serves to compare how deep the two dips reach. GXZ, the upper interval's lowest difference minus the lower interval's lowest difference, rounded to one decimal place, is 2.5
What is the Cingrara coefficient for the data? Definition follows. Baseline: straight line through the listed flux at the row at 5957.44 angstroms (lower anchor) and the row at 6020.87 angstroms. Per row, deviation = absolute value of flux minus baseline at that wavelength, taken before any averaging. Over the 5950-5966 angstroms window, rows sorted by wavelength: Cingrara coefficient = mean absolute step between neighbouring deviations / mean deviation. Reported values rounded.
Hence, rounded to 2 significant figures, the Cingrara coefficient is 0.38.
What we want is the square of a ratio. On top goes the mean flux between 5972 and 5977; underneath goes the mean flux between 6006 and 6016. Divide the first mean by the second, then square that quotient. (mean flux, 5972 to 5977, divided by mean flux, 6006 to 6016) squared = 0.92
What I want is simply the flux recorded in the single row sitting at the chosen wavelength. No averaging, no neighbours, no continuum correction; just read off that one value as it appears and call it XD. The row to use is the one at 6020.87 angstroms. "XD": 101.5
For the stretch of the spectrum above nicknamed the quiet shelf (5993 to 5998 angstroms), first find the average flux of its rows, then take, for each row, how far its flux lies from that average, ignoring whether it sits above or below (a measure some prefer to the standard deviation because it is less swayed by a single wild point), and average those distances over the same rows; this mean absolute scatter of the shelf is 1.20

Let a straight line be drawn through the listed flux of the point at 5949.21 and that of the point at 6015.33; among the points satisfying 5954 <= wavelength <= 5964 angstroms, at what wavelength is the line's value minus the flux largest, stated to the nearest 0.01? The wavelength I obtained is 5956.06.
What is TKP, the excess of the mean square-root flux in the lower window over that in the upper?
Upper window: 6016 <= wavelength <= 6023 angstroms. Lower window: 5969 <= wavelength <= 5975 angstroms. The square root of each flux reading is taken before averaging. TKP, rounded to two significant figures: -0.23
